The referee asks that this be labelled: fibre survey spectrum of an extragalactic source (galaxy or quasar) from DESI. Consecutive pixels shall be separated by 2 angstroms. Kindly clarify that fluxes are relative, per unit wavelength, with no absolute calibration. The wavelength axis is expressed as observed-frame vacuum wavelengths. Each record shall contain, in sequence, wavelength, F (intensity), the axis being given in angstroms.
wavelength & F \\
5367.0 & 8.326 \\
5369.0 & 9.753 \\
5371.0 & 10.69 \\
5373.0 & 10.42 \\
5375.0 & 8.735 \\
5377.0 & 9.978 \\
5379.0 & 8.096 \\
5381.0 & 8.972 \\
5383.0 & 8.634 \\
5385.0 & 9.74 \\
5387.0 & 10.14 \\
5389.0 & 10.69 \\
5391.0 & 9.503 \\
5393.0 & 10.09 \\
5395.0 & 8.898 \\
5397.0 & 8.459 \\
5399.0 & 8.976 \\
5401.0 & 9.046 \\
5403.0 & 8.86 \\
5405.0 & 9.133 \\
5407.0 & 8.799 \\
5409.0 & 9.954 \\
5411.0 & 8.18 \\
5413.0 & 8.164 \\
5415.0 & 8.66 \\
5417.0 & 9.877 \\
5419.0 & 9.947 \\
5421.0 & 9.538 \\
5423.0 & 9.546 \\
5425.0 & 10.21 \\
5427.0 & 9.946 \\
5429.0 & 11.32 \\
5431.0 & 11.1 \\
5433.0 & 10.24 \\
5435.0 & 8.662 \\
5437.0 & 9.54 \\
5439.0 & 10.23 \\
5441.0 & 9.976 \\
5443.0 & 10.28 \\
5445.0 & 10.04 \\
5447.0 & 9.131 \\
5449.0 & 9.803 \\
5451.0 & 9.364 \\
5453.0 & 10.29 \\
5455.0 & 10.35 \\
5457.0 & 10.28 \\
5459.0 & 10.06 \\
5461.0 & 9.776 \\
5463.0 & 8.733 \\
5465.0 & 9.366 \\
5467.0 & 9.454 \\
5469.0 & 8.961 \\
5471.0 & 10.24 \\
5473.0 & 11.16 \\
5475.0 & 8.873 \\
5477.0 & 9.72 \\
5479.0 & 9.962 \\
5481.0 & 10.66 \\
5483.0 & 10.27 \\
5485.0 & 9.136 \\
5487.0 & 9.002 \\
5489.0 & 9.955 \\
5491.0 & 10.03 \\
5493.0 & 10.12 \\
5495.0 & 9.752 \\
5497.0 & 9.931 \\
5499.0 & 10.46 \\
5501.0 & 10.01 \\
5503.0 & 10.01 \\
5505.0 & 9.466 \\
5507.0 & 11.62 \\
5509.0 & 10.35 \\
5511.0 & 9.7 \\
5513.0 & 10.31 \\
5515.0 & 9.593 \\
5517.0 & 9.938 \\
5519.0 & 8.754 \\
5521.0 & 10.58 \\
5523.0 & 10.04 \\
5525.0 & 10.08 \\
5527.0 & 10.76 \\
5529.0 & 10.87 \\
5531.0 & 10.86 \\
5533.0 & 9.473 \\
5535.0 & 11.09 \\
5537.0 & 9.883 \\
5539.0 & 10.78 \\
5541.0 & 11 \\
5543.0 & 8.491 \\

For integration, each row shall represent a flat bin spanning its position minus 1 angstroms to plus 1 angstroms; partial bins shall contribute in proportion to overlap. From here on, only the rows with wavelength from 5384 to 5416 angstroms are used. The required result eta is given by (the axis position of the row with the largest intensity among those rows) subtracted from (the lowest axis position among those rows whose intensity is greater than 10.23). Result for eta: 0 angstroms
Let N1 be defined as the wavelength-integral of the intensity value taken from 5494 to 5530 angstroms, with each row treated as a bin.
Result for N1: 364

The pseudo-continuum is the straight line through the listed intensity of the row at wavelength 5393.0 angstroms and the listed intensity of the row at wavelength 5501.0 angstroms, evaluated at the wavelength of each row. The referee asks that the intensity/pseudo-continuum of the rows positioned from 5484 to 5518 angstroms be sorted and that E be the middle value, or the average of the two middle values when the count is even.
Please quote 0.99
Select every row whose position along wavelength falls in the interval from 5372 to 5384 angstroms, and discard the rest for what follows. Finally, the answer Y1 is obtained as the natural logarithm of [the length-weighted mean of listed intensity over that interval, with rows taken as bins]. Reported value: 2.21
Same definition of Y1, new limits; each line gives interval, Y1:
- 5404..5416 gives 2.18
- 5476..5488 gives 2.28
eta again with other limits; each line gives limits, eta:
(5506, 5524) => 0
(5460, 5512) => -36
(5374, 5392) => 0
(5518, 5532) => -8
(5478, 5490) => 0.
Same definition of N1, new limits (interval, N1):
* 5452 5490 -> 372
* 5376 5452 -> 723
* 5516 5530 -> 142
